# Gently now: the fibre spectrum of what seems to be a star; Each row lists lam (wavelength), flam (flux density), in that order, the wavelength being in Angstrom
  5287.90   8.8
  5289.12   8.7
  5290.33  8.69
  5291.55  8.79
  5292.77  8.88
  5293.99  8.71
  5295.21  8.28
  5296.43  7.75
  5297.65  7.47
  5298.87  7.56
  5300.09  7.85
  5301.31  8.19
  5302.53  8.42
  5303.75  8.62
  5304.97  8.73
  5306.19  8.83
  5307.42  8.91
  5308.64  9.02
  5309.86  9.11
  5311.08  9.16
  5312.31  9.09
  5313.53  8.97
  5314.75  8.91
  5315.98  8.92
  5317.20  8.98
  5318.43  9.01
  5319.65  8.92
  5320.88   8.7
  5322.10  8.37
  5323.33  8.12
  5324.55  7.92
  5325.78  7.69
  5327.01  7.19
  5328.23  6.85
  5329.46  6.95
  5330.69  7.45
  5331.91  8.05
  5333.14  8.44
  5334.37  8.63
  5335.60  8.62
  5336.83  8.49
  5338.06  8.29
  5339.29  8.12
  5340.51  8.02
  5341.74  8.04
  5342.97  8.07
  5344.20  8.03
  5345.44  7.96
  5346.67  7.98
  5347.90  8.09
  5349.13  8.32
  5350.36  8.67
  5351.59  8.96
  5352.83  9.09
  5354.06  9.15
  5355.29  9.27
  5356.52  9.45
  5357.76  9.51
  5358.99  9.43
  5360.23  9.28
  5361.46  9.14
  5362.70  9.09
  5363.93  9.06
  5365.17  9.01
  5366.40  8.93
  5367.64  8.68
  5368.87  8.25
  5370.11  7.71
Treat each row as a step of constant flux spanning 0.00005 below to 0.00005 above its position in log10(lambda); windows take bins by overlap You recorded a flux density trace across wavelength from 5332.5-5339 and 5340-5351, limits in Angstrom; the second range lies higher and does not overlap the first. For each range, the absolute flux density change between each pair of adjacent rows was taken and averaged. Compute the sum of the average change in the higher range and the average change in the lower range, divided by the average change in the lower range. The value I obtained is 1.8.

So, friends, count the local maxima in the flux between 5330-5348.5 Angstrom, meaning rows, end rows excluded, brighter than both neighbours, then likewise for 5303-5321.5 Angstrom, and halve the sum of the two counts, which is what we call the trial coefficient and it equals 2.00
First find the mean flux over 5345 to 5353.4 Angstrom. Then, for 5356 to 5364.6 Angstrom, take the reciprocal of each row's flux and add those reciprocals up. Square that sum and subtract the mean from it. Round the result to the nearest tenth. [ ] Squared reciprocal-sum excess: -7.9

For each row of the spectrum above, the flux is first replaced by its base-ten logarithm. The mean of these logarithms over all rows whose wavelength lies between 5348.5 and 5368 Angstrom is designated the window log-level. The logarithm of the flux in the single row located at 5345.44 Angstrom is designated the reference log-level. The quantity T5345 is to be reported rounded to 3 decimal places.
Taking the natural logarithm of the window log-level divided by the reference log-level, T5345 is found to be 0.061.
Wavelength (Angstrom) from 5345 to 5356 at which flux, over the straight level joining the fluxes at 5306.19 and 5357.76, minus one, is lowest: 5345.44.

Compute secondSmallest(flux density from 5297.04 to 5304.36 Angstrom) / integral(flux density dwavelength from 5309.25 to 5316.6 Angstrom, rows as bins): 0.11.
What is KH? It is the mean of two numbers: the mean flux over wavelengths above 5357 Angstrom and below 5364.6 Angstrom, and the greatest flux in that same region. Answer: 9.4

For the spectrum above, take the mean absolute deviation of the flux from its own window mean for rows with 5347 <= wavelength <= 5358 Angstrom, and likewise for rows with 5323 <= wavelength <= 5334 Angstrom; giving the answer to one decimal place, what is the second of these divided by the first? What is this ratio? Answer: 1.2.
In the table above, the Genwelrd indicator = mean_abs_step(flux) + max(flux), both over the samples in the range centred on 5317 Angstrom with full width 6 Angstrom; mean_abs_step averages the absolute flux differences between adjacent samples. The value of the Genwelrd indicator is 9.1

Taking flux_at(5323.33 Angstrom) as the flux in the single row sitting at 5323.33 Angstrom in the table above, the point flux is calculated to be 8.12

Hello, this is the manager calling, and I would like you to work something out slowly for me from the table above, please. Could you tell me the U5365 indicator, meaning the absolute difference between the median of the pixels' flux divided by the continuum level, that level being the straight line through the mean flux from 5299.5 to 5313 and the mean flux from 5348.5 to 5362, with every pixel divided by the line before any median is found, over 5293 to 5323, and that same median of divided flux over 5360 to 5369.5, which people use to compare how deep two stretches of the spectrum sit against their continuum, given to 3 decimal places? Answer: 0.027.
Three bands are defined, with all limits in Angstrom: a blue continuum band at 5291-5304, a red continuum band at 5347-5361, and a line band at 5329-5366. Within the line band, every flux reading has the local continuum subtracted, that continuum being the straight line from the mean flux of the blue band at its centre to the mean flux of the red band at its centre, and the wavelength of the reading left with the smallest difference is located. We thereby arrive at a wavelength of 5329.46 Angstrom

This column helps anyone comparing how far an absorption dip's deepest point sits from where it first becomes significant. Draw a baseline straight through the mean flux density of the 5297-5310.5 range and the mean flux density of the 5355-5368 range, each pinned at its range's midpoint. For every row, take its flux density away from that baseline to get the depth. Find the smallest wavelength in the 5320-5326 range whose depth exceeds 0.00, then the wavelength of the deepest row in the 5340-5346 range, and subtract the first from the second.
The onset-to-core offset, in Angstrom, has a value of 23.3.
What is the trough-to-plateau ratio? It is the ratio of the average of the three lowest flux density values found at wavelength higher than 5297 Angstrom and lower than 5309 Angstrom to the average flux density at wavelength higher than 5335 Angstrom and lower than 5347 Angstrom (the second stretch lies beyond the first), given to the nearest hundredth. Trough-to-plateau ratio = 0.93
